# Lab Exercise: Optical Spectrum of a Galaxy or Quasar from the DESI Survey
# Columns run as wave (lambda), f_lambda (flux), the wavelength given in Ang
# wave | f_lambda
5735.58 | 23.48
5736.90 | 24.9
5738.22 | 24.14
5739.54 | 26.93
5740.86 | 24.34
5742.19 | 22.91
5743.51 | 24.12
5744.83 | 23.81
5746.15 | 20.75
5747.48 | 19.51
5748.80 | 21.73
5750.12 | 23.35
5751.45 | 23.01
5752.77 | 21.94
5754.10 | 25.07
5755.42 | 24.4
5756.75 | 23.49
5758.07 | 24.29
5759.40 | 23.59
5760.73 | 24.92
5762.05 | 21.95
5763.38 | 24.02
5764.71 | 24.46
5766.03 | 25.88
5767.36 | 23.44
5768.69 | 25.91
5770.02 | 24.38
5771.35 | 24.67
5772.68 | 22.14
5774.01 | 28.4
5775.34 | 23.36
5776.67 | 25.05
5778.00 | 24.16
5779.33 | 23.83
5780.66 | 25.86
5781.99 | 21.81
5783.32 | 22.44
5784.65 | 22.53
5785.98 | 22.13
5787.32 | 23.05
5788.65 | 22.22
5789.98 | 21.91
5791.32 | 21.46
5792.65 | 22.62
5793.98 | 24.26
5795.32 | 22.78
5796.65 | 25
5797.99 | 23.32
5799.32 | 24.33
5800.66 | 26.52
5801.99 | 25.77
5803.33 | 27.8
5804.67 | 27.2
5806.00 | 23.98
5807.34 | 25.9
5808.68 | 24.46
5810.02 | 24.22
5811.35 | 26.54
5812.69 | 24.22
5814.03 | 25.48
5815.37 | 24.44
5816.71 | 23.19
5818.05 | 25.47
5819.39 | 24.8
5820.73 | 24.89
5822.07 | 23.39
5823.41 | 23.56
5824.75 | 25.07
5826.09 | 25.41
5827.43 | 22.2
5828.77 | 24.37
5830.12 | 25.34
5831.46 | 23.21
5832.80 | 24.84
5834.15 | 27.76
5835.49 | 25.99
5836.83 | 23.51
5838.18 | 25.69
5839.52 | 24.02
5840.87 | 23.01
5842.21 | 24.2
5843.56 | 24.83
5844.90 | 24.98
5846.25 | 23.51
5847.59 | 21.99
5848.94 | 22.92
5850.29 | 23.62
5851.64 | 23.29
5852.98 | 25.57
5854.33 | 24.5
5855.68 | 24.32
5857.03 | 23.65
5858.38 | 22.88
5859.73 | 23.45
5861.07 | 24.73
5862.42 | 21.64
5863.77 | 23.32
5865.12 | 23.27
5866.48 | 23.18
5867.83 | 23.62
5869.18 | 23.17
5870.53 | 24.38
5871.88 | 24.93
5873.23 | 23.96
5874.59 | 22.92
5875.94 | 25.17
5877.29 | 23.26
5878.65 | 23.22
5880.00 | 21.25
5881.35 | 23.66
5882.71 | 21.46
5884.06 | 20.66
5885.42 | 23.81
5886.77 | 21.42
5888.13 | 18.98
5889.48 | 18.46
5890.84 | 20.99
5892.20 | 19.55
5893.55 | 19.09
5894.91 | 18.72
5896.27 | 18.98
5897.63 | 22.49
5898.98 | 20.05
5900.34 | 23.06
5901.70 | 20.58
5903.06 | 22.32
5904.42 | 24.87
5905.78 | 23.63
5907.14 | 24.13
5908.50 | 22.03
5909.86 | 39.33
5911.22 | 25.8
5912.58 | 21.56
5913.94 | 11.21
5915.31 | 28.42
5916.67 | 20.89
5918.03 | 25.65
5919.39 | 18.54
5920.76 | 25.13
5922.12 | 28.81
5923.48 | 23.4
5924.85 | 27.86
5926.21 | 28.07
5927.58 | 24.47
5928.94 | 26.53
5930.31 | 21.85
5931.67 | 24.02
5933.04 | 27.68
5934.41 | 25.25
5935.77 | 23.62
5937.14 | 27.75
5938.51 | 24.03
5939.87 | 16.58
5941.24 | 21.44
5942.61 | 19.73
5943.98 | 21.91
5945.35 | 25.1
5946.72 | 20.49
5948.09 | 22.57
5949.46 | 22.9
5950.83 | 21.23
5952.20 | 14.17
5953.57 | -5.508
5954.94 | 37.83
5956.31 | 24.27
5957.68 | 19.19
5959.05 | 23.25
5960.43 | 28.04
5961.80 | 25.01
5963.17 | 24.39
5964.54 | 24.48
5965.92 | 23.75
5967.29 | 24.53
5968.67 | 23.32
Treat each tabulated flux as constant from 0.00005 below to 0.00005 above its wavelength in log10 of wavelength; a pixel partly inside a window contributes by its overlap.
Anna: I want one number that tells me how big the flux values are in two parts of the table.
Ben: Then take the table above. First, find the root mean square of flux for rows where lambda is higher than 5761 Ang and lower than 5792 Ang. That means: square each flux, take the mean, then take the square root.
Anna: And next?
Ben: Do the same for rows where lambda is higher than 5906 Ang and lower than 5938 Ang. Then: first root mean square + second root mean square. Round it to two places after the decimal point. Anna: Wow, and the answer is 49.11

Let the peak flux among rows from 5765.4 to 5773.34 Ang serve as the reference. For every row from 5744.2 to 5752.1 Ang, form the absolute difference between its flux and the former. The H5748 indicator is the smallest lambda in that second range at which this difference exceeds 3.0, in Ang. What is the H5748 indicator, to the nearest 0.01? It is 5746.15 Ang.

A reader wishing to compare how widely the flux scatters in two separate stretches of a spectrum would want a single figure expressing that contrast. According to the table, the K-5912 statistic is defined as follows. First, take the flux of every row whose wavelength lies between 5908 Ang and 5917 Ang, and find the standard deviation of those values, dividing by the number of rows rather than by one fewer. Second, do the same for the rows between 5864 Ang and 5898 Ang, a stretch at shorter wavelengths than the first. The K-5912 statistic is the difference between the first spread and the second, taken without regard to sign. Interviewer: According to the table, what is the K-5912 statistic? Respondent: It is 5.9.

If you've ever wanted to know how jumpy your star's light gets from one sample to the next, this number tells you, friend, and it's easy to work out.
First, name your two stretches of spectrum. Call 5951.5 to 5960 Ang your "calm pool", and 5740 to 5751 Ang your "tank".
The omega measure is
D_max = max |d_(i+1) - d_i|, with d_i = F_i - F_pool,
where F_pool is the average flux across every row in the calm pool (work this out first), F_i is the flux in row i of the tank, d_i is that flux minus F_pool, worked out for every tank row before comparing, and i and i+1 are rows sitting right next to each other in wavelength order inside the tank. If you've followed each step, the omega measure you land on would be 3.1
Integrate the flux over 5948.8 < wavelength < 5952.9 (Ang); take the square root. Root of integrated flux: 8.9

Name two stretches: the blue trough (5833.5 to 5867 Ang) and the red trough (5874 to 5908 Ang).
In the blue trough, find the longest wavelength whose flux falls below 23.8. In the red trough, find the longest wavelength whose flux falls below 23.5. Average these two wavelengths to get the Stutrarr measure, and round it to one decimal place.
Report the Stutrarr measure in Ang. 5884.8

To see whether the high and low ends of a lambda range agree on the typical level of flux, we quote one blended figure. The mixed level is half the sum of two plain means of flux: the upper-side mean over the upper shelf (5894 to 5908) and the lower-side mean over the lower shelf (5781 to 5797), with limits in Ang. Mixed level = 22.3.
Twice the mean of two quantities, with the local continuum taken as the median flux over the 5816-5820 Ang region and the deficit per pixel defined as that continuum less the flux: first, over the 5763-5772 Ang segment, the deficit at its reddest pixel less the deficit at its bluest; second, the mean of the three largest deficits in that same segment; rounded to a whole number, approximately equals 0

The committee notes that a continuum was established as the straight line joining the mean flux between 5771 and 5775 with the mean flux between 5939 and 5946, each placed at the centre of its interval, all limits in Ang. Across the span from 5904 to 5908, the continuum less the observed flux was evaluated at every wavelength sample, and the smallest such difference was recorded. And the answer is -3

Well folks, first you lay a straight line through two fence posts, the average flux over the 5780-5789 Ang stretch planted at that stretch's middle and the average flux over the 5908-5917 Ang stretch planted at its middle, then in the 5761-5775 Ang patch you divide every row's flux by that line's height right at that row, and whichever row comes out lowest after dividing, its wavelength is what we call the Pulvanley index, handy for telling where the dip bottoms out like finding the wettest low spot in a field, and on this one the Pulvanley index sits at 5762.05 Ang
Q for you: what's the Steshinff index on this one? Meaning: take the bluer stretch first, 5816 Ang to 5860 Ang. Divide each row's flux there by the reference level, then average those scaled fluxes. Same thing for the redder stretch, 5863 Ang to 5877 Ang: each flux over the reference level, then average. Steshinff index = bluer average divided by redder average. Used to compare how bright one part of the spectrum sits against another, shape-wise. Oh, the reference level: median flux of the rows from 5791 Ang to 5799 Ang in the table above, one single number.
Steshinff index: 1.02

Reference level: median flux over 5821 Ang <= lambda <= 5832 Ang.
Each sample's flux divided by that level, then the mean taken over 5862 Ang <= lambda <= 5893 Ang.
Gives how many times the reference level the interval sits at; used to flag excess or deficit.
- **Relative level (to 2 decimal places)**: 0.94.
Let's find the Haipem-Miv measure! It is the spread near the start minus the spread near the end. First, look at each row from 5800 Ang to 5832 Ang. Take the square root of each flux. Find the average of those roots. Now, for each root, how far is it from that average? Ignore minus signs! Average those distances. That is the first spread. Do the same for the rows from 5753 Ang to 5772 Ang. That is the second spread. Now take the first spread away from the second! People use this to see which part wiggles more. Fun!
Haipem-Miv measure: -0.03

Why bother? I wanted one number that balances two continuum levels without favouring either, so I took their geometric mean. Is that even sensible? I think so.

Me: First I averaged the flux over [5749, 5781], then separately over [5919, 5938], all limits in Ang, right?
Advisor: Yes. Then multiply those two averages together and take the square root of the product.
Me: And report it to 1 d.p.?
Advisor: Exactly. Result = 24.7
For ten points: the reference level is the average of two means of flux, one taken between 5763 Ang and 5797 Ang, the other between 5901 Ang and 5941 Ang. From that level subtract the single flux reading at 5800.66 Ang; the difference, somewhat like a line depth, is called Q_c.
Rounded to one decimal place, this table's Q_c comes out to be -2.5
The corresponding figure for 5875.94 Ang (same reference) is -1.2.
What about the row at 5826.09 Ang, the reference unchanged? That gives -1.4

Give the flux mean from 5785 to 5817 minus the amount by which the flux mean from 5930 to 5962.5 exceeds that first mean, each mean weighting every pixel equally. 26.4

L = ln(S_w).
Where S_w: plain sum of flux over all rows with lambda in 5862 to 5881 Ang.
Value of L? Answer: 5.8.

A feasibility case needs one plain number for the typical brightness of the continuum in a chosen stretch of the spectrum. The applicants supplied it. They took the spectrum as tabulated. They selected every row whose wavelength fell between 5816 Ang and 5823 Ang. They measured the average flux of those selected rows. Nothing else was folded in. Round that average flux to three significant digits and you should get 24.3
